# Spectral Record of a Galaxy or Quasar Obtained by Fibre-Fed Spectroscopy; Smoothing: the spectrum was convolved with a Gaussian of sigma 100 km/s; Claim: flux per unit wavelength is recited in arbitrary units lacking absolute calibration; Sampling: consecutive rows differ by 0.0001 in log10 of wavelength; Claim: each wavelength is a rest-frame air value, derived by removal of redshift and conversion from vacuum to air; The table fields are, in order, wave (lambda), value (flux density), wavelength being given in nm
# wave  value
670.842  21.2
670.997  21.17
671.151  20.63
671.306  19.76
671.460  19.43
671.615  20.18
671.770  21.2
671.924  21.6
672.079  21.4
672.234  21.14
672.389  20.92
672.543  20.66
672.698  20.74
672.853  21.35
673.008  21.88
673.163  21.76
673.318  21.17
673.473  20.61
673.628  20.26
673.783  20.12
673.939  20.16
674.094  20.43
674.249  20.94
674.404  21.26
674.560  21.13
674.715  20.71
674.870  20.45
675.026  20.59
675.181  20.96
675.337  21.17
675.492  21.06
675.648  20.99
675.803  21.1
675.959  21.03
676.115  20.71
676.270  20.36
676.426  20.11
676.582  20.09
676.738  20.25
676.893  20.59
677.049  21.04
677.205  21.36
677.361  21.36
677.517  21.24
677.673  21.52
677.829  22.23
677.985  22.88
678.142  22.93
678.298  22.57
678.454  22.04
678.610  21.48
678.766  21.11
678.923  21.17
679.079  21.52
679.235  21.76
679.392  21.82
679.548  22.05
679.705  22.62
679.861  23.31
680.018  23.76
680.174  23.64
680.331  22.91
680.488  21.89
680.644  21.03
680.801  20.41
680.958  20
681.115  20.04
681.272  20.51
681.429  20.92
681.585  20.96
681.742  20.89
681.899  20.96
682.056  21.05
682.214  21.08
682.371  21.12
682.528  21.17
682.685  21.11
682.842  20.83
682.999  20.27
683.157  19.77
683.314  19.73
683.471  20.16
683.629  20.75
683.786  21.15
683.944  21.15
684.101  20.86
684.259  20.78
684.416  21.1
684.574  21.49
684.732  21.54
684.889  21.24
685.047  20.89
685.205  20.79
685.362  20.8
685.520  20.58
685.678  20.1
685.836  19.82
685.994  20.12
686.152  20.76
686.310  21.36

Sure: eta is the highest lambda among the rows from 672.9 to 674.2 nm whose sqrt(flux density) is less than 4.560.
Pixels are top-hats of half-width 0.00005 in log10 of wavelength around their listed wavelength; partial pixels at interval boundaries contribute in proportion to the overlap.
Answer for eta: 674.094 nm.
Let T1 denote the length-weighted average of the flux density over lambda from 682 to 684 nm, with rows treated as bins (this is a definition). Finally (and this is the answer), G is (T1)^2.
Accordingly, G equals 429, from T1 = 20.7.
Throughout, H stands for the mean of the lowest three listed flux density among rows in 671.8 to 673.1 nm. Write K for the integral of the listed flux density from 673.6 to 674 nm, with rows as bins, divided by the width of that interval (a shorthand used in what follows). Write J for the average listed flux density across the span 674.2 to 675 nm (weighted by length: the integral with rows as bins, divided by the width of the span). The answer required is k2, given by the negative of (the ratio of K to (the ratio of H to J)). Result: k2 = -20.2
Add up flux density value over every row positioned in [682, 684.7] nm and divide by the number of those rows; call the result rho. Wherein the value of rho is 20.8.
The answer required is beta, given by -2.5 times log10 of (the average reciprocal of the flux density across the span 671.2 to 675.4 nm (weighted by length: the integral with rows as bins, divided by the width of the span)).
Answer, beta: 3.30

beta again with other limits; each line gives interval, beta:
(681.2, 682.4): 3.30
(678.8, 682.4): 3.33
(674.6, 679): 3.31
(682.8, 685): 3.29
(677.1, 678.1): 3.35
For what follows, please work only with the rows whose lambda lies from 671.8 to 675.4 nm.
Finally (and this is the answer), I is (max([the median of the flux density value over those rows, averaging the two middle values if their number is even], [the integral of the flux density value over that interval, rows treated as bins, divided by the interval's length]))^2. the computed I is 438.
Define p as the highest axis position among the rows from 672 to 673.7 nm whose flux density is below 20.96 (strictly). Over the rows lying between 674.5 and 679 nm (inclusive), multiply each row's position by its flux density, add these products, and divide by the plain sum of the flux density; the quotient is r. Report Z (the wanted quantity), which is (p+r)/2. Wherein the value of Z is 675.20 nm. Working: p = 673.628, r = 676.76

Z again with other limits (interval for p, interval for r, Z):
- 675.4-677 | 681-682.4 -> 679.32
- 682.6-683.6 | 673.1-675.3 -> 678.82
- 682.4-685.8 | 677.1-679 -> 681.87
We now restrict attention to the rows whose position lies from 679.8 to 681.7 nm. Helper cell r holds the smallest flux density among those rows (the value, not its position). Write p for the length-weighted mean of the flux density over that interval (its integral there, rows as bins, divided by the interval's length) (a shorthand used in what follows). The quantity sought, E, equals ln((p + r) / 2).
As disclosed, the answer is 3.035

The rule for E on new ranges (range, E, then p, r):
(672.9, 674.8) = 3.020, 20.9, 20.12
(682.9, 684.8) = 3.007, 20.7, 19.73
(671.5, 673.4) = 3.028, 21.1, 20.18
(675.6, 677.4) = 3.016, 20.7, 20.09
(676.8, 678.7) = 3.053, 21.8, 20.59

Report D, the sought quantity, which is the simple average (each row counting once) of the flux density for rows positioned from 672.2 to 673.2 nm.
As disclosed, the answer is 21.2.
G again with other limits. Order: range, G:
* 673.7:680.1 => 455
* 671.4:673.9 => 437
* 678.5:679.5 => 463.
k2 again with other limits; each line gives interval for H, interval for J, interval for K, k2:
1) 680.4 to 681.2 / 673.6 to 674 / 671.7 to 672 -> -21.4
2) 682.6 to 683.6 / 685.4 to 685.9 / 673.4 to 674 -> -20.6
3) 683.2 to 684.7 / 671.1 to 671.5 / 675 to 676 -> -20.7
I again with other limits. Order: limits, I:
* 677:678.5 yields 481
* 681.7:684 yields 439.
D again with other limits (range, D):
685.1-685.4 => 20.8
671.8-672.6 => 21.1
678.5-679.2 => 21.3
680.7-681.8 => 20.5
